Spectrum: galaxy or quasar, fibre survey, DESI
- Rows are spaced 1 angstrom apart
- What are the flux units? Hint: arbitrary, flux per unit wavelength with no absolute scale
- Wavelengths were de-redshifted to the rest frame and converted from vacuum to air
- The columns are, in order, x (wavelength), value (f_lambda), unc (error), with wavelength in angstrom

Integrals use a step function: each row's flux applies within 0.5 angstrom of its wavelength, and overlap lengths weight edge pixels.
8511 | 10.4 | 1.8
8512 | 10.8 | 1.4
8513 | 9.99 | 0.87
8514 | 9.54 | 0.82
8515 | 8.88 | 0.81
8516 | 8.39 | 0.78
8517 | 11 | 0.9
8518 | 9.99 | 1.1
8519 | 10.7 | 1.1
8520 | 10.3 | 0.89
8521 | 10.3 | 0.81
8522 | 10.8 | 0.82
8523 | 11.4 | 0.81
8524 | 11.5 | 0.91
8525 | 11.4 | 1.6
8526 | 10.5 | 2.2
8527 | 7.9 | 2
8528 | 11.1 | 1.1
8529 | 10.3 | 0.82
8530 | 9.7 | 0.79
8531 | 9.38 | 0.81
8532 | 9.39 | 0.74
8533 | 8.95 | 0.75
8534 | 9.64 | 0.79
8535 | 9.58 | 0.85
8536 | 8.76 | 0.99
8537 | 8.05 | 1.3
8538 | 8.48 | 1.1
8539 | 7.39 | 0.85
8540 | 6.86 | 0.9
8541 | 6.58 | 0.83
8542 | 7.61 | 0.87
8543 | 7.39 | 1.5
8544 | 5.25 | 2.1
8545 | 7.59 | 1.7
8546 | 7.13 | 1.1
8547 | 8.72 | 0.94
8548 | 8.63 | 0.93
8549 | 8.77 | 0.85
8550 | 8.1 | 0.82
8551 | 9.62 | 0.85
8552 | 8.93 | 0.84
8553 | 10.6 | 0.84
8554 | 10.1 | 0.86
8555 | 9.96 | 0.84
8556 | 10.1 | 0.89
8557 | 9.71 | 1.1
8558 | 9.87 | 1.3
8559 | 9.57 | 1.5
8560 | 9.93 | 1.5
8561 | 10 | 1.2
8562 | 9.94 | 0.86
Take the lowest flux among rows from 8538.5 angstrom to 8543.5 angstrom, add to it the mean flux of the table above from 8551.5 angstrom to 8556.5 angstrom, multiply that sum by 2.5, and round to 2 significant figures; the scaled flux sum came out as 41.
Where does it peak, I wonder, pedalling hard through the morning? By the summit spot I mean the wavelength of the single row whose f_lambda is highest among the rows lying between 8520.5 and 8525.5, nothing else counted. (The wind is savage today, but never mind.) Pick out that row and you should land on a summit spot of 8524 angstrom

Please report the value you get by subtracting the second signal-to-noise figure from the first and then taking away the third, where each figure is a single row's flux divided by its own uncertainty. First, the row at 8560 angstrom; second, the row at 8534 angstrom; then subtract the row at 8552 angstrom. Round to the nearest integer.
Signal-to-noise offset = -16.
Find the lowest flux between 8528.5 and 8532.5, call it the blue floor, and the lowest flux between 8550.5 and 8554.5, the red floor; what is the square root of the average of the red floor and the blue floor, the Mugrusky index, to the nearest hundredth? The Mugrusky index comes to 3.03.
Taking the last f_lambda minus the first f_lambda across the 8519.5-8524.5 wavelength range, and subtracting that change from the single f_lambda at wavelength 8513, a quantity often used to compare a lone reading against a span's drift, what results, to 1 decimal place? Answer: 8.8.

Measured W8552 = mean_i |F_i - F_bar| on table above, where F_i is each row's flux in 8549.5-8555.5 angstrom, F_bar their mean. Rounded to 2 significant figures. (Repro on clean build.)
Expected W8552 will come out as 0.69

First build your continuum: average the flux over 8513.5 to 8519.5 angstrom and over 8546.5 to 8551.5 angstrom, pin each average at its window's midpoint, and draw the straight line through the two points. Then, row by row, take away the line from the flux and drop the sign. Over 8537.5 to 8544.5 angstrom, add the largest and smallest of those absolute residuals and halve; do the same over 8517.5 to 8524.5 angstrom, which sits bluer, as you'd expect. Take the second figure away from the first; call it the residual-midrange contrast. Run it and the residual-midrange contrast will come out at 1.0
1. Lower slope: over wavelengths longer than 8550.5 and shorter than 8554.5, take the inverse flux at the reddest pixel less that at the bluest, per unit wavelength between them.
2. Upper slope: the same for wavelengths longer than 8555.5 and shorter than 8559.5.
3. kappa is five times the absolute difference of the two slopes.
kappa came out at 0.017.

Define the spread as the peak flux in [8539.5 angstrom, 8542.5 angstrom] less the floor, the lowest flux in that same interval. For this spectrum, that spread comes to 1.0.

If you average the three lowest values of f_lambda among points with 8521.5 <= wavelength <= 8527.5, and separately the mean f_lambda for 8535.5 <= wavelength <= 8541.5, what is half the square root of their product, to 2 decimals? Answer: 4.32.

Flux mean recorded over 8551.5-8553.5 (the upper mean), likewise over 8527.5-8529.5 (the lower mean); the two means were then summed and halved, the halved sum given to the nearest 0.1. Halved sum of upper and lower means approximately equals 10.2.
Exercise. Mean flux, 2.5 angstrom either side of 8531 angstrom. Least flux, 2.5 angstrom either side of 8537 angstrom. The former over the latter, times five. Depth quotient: 6.5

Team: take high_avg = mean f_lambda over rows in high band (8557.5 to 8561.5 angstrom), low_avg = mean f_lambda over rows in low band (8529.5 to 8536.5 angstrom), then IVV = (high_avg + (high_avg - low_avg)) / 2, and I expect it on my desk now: 5.2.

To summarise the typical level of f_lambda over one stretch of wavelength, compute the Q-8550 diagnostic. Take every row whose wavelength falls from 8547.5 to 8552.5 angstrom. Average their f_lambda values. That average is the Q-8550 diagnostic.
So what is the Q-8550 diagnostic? 8.8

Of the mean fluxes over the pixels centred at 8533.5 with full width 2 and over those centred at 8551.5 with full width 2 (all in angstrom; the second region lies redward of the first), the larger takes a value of 9.3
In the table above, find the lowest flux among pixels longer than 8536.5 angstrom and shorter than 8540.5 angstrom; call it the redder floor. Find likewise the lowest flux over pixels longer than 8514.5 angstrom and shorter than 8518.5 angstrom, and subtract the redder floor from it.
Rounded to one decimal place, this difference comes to 1.5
